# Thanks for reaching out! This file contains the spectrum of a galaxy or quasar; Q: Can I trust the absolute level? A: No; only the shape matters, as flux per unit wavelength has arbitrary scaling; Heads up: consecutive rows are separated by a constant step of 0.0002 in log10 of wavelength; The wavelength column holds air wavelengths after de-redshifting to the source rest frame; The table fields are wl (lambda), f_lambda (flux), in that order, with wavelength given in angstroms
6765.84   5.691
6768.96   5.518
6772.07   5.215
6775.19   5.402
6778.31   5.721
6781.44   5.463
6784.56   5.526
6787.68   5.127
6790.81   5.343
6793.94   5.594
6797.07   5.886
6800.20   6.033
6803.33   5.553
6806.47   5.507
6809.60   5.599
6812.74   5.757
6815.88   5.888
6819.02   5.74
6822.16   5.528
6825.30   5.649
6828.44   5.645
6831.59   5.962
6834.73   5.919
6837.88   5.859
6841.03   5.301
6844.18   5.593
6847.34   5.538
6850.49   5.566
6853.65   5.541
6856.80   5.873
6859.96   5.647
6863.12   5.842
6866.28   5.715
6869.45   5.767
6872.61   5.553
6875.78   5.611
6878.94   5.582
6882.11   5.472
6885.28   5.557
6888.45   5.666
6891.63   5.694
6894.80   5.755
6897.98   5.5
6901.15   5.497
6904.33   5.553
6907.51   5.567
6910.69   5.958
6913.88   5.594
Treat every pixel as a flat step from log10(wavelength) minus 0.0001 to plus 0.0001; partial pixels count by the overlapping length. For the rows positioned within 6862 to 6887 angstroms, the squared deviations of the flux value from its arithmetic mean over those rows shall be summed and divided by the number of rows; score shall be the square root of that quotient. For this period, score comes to 0.12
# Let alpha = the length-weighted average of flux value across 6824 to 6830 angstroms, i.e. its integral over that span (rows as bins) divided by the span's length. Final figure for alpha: 5.65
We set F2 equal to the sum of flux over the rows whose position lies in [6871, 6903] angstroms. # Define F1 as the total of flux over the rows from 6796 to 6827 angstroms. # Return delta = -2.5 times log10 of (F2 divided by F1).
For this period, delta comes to 0.024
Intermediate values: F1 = 57.1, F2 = 55.9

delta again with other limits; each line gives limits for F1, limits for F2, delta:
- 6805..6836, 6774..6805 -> 0.030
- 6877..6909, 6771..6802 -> 0.010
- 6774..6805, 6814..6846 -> -0.028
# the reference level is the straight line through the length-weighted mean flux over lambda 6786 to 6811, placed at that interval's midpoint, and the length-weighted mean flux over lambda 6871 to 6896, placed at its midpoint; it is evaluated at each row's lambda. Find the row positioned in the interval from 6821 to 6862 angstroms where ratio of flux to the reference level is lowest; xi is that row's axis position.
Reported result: 6841.03 angstroms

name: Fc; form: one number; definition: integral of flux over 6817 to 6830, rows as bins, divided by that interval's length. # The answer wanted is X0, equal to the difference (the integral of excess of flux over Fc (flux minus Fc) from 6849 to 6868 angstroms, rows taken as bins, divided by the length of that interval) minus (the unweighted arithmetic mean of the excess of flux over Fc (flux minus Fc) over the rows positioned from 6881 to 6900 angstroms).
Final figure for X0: 0.1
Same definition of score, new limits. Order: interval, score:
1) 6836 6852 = 0.18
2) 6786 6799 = 0.28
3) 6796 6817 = 0.18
